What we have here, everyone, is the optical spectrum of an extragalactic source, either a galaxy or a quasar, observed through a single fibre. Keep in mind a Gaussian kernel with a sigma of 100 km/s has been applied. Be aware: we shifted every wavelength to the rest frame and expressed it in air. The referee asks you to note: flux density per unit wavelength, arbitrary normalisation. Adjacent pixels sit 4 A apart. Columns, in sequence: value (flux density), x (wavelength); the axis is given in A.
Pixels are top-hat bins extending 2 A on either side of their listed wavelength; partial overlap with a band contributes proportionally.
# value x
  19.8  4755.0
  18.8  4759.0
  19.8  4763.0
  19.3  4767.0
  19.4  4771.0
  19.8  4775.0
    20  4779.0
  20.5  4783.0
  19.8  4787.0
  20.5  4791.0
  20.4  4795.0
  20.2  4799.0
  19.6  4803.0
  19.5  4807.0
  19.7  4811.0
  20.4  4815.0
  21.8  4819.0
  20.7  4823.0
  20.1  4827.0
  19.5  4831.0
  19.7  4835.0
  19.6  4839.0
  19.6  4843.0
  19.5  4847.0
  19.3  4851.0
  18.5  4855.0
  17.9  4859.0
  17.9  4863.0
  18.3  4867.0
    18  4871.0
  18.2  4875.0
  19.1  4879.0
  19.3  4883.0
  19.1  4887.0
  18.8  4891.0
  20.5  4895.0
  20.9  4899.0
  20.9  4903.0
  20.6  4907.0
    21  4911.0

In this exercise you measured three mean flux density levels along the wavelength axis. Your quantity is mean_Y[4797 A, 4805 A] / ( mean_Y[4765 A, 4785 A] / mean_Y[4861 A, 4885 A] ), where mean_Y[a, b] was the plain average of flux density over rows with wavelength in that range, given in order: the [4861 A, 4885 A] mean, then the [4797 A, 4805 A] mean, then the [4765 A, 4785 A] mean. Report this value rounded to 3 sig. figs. 18.6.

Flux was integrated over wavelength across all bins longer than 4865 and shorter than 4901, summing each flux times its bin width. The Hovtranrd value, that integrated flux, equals 689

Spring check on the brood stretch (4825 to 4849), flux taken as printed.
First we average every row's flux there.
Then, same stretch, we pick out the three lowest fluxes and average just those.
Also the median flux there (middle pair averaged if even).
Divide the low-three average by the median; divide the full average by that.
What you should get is 19.7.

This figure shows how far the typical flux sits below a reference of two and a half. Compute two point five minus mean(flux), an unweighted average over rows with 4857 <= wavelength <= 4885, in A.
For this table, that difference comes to -15.9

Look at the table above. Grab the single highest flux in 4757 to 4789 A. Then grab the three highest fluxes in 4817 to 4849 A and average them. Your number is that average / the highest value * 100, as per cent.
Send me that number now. 102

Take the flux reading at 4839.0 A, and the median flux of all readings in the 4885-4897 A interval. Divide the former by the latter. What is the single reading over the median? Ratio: 1.03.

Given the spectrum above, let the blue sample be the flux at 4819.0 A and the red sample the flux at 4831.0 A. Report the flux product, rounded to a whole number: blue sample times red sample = 425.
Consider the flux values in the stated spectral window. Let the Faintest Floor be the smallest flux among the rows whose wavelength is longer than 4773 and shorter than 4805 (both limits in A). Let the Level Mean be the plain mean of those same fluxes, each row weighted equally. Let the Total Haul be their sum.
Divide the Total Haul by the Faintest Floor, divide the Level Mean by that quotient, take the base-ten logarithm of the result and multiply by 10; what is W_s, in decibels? 3.89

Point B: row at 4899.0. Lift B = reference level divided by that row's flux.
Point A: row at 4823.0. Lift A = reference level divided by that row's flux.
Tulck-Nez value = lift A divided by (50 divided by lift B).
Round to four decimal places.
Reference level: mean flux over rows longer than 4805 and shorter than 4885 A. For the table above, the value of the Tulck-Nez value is 0.0173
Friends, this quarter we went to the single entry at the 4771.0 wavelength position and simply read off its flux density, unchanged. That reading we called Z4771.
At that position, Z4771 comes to 19.4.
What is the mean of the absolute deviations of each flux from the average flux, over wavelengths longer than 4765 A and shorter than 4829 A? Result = 0.47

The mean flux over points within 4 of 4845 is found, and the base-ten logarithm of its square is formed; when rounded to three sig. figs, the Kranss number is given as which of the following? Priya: 2.58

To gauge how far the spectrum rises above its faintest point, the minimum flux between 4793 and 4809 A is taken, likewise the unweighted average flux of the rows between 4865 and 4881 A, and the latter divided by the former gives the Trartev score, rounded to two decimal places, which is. 0.94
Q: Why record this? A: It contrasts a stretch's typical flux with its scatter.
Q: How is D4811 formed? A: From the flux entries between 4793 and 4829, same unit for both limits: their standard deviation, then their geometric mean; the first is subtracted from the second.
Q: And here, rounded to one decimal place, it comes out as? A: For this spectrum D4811 19.6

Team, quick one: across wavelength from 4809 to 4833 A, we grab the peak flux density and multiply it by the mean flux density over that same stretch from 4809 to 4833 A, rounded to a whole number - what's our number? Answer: 444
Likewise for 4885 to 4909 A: 421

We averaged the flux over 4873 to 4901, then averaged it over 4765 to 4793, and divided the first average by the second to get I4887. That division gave 0.98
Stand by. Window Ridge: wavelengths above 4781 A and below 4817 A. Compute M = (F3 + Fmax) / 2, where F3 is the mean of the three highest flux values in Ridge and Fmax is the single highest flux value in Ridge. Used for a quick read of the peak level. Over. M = 20.5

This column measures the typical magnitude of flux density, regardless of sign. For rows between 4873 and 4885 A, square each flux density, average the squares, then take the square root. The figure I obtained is 18.9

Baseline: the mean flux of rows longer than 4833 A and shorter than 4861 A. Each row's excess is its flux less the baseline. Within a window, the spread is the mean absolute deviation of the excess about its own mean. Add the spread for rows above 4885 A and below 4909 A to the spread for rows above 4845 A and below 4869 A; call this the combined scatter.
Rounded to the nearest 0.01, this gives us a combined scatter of 1.34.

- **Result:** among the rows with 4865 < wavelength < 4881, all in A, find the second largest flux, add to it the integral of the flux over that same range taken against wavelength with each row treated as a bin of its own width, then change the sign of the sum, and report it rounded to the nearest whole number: -313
